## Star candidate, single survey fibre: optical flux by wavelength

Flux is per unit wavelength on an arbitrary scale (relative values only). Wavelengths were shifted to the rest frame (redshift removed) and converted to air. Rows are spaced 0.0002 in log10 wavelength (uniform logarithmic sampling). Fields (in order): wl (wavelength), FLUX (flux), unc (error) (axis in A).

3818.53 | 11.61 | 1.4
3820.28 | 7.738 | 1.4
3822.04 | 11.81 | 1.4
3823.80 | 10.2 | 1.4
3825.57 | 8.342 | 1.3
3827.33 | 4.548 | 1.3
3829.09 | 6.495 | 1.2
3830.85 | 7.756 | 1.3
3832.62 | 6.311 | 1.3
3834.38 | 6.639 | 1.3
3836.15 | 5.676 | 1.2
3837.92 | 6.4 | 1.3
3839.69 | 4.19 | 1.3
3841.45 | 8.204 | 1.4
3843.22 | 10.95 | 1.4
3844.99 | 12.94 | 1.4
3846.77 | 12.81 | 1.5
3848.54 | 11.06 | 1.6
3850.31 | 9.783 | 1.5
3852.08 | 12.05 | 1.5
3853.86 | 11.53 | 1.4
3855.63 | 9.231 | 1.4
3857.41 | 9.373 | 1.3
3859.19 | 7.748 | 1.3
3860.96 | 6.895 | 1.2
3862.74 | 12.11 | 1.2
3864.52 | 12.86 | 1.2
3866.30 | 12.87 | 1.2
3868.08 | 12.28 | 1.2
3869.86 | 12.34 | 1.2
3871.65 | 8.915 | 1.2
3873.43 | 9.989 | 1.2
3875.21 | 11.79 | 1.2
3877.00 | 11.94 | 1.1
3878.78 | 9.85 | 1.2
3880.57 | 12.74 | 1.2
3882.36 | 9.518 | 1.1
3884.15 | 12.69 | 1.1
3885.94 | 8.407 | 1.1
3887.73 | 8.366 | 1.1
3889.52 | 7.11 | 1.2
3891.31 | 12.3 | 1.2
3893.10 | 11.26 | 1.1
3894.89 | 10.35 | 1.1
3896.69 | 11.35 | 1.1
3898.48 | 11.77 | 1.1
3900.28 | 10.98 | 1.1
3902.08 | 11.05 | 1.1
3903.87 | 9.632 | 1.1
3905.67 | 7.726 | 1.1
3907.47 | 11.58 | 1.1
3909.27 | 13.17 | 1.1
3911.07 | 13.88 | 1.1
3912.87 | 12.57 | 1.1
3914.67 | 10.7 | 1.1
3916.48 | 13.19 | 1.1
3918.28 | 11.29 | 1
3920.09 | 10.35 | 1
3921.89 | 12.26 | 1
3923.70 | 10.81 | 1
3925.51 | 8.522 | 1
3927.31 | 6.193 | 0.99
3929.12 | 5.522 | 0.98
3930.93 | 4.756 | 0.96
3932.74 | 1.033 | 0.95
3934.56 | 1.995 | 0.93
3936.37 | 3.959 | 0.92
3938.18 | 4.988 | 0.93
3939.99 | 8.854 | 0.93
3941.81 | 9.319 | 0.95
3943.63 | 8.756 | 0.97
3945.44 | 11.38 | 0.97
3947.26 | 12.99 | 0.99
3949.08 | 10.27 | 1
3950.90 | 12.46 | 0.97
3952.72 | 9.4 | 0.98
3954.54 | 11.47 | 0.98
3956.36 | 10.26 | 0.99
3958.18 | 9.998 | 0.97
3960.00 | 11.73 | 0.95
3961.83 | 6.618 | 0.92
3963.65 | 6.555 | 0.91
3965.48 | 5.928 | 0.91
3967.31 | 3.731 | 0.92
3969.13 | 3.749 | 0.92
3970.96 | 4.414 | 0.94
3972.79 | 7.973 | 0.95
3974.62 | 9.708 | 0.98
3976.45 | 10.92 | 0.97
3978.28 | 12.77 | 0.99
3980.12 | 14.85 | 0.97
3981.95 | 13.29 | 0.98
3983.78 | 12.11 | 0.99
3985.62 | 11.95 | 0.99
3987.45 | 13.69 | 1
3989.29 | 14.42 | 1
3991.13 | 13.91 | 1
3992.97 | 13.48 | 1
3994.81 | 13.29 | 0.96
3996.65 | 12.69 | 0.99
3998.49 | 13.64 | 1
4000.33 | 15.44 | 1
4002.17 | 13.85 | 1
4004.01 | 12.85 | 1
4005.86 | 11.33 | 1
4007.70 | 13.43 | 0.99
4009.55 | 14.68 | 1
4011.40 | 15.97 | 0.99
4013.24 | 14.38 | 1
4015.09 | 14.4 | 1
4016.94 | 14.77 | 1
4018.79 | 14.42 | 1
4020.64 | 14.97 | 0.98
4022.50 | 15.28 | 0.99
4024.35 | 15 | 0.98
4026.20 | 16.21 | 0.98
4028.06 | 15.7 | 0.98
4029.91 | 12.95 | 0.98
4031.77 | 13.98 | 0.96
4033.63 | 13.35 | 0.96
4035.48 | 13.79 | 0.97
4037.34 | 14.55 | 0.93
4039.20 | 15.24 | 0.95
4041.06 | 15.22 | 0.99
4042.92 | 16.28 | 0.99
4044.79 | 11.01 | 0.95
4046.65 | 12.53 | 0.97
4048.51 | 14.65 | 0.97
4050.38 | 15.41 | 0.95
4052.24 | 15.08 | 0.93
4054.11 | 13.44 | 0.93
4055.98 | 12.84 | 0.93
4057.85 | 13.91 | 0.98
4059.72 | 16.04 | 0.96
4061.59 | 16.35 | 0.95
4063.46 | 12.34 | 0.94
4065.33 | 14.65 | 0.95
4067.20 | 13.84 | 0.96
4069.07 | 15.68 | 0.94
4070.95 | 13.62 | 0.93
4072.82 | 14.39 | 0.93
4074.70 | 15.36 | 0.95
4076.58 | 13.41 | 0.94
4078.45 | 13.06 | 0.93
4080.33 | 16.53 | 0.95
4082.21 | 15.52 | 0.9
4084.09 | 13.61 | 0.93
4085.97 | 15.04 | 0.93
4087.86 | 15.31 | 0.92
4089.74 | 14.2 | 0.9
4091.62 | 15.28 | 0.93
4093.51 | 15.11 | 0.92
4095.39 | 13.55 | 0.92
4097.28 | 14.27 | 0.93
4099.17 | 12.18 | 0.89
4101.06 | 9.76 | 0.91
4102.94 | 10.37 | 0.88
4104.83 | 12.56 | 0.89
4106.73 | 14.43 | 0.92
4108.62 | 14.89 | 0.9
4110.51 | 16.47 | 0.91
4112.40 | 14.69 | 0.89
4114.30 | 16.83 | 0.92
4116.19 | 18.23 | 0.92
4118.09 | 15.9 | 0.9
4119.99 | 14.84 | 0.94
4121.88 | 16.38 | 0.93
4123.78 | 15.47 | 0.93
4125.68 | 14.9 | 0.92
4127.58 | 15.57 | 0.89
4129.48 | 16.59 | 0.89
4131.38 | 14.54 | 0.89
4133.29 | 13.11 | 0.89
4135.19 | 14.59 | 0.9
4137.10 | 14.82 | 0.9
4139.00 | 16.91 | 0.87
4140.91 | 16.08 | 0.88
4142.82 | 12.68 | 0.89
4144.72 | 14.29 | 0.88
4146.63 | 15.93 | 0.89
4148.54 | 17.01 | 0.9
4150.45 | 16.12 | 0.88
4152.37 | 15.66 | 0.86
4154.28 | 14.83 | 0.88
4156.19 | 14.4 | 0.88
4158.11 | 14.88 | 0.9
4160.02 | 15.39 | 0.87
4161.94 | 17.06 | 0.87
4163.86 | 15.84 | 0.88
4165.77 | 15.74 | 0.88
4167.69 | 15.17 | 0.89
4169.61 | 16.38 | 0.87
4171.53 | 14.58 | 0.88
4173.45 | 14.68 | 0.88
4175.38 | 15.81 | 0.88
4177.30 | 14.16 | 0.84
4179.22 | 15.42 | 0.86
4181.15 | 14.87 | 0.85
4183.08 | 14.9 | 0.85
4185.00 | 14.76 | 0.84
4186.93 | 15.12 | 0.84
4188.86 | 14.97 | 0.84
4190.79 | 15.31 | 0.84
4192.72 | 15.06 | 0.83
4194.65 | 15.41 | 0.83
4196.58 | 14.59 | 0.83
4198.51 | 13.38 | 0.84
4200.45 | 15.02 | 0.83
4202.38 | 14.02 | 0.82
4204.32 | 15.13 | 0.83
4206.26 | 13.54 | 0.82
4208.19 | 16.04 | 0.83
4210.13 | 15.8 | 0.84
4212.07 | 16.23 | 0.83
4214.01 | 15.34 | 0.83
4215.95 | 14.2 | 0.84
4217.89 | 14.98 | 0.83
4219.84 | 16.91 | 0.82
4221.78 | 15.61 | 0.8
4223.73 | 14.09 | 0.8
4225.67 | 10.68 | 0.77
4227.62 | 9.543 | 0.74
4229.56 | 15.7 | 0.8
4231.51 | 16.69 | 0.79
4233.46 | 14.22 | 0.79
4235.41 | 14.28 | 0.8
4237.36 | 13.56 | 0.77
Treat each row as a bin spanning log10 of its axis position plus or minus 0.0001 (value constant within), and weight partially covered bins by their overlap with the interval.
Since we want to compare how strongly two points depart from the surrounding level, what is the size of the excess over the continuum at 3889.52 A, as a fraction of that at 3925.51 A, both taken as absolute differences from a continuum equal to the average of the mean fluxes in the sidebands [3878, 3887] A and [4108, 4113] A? 1.3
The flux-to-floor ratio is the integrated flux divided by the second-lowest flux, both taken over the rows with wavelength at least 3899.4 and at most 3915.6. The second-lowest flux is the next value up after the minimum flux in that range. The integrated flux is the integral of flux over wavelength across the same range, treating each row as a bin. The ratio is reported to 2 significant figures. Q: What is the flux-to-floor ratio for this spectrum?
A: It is 19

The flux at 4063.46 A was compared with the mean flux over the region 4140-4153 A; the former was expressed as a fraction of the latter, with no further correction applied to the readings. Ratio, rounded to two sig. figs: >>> 0.80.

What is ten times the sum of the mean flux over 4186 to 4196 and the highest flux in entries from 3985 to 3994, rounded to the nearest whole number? 296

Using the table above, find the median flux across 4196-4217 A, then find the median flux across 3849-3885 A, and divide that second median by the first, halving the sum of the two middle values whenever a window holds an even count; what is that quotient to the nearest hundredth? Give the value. 0.78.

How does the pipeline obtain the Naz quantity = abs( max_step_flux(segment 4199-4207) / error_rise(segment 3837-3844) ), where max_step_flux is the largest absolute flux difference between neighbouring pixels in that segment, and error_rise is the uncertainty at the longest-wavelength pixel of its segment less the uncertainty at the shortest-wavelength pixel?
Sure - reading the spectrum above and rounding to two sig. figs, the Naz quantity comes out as 16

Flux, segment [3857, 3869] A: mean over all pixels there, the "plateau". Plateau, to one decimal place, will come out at 10.6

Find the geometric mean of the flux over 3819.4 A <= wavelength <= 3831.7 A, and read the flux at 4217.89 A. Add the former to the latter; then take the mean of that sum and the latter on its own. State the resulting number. 18.9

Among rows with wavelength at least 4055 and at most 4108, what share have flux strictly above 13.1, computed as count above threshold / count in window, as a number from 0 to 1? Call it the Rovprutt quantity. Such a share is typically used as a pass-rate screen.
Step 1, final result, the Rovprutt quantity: 0.75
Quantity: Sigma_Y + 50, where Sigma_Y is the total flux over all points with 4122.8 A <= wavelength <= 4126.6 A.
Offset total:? 80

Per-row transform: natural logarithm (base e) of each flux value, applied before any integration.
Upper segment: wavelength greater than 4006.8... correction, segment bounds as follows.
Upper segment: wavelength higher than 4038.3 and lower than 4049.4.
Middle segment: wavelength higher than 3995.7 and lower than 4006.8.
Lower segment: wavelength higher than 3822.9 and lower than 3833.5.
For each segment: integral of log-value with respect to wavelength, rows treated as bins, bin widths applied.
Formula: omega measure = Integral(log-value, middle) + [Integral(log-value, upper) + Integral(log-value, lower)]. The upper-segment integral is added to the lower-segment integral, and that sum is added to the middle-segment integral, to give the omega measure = 78.7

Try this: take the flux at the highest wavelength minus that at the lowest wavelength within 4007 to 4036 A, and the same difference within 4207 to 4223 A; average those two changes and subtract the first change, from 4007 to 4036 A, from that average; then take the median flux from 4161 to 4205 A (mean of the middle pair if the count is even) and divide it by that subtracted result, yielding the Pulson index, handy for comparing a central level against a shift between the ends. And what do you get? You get -38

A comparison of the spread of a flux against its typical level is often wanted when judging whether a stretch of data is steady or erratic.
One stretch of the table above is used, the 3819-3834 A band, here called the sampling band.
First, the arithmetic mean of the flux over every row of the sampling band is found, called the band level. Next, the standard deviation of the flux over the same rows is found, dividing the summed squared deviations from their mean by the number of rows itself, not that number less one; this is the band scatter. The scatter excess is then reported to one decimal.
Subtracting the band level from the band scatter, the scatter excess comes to -5.8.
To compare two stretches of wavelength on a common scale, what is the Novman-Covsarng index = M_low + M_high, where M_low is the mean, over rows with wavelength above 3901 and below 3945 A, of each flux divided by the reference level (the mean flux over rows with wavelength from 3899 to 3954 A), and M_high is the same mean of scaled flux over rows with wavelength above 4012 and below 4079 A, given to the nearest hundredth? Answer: 2.49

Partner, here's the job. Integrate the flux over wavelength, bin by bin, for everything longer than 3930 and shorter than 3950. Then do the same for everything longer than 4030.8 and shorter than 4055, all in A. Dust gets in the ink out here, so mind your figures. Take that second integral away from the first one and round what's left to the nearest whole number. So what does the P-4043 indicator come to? -201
